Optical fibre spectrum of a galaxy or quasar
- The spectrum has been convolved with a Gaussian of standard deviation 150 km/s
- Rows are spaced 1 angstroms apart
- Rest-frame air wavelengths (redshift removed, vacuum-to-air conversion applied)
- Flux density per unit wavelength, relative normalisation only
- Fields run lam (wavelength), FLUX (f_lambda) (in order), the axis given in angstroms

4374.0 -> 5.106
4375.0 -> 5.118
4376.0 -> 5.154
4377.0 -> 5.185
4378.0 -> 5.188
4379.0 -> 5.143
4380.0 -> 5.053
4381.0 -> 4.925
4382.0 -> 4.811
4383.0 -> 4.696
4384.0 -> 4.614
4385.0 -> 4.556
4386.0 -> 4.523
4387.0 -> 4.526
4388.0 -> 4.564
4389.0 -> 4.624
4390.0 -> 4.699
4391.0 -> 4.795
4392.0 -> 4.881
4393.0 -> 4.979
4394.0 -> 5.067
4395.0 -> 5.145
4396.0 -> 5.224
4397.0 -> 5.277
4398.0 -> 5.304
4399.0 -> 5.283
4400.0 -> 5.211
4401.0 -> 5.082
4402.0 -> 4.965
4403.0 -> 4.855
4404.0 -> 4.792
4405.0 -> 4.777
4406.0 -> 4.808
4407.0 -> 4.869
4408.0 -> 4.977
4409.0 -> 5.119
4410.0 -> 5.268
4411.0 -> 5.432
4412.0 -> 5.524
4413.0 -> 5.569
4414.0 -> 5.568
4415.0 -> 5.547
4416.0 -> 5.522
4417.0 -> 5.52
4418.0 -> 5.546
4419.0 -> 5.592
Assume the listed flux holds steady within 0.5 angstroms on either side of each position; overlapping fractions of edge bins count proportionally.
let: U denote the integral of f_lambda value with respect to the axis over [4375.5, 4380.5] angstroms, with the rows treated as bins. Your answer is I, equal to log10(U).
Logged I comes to 1.41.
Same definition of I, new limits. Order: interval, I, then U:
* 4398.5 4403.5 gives 1.40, 25.4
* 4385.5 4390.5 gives 1.36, 22.9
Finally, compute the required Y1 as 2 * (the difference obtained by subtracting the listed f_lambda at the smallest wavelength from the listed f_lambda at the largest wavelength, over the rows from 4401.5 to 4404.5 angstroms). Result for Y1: -0.35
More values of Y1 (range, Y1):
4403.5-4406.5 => 0.03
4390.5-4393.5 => 0.37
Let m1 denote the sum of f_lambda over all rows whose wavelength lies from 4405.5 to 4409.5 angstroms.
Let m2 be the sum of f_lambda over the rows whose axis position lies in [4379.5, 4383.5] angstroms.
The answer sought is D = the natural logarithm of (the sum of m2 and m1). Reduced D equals 3.67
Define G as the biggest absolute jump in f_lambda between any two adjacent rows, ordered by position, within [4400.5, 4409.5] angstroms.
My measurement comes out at 0.142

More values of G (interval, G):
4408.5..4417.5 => 0.164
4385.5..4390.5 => 0.075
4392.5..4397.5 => 0.088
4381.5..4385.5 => 0.115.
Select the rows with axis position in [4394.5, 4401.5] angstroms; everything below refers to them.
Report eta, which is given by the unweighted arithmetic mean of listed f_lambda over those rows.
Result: 5.2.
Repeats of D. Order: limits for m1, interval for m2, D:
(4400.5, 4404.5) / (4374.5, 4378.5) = 3.70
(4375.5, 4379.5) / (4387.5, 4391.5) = 3.67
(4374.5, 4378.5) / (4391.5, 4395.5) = 3.71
